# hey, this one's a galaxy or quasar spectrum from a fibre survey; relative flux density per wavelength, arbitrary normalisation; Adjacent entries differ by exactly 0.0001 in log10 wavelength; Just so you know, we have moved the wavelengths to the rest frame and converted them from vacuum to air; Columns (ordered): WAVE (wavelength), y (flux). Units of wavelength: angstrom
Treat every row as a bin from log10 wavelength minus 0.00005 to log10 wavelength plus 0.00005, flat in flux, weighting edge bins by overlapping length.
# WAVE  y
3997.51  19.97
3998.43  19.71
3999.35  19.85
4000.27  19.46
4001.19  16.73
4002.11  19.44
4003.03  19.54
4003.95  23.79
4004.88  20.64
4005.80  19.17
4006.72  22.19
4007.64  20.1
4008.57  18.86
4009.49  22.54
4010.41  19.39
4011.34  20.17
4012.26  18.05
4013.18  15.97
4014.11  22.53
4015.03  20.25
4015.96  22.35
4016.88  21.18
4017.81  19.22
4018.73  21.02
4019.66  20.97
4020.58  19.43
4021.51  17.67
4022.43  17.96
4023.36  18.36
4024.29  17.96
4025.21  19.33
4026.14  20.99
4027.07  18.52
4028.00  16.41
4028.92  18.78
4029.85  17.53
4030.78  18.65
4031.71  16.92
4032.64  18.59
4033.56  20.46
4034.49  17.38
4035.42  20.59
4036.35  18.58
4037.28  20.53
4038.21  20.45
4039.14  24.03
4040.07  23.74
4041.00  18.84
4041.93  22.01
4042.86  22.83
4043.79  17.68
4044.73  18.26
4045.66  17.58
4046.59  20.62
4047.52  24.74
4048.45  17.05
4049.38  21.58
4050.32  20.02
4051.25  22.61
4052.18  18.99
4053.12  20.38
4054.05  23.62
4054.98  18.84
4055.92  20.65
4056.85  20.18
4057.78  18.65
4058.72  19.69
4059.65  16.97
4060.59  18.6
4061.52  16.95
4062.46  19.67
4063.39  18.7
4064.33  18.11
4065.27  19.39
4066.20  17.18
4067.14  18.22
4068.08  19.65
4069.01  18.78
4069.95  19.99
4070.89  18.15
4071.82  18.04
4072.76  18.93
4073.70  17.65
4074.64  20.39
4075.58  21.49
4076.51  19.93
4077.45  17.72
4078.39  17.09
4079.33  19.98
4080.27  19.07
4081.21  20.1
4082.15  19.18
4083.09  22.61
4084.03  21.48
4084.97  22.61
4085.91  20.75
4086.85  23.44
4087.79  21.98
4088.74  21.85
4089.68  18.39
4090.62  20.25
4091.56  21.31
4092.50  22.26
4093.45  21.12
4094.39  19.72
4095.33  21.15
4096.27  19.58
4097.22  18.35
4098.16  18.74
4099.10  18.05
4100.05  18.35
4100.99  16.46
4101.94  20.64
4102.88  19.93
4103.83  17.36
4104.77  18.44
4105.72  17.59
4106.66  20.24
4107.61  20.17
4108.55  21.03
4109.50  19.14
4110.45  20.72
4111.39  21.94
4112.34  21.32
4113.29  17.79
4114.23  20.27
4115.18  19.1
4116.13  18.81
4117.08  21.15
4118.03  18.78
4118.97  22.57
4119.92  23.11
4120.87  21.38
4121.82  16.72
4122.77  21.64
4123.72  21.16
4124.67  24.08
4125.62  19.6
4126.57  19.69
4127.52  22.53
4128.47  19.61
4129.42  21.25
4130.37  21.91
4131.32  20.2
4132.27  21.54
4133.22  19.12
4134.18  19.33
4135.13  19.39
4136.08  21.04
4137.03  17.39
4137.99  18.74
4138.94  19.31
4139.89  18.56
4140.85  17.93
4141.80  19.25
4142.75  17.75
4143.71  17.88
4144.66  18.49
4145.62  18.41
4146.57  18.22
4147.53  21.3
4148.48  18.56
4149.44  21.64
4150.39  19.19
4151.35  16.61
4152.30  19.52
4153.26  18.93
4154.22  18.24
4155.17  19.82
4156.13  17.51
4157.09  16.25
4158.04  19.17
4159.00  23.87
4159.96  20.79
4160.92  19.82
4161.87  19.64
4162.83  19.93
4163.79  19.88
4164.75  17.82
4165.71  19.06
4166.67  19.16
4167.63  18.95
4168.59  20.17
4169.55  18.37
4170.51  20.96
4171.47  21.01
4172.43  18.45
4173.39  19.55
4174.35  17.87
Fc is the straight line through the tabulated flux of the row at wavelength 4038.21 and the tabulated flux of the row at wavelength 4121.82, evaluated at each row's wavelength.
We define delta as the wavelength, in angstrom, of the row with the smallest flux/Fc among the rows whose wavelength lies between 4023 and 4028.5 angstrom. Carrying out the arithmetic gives 4028.00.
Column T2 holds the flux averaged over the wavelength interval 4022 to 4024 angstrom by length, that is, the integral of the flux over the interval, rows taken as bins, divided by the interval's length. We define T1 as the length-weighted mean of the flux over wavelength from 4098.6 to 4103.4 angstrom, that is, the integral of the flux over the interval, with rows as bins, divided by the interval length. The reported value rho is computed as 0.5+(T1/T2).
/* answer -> 1.53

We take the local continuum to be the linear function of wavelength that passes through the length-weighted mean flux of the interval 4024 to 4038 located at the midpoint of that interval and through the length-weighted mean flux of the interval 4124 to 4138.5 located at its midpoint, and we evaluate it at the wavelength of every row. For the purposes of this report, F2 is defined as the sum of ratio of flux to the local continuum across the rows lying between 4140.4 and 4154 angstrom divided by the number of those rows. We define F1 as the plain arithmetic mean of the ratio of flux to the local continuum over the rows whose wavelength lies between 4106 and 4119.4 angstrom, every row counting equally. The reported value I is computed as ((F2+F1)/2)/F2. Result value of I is 1.05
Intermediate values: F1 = 1.01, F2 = 0.91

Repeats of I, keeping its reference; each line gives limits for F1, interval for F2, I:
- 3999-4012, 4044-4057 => 1.01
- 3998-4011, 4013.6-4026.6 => 1.01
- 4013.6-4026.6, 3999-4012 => 0.99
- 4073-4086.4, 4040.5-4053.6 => 0.98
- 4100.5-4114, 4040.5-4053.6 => 0.96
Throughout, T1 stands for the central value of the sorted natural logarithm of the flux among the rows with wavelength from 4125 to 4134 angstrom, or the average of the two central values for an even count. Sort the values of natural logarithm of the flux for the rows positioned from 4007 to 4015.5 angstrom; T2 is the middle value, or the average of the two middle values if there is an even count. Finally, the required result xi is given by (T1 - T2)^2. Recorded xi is 0.0000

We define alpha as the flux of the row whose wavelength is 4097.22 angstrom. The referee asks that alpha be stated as 18.35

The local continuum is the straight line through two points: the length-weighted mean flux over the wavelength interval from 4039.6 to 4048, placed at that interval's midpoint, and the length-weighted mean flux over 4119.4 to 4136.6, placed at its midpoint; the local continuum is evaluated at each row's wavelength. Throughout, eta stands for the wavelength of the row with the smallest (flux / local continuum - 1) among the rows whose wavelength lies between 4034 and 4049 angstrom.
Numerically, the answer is 4048.45 angstrom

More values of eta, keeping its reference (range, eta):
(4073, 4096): 4078.39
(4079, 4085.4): 4080.27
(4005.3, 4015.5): 4013.18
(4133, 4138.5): 4137.03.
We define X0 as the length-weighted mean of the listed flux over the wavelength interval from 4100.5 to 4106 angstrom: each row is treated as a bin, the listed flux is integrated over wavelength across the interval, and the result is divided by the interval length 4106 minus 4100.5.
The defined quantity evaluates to 18.4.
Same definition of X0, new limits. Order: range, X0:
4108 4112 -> 20.7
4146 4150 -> 19.9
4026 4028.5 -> 18.4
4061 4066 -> 18.5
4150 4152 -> 18.0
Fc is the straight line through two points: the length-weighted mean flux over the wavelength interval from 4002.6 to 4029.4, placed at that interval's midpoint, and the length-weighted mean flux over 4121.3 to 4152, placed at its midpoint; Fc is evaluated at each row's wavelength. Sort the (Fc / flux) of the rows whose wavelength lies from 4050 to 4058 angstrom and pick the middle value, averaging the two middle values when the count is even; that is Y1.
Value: 0.98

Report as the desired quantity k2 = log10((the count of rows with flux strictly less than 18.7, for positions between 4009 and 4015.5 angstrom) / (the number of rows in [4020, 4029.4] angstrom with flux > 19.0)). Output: -0.2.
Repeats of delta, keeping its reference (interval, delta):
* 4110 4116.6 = 4113.29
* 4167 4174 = 4169.55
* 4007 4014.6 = 4013.18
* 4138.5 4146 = 4142.75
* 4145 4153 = 4151.35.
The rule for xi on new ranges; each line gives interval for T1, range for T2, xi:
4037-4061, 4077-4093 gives 0.0005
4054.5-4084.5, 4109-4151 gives 0.0007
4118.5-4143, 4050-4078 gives 0.0013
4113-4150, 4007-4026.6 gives 0.0000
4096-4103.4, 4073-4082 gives 0.0052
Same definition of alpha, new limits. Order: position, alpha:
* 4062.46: 19.67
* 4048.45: 17.05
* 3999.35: 19.85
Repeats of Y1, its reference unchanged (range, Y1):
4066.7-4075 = 1.05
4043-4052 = 0.99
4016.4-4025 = 1.03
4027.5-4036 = 1.06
